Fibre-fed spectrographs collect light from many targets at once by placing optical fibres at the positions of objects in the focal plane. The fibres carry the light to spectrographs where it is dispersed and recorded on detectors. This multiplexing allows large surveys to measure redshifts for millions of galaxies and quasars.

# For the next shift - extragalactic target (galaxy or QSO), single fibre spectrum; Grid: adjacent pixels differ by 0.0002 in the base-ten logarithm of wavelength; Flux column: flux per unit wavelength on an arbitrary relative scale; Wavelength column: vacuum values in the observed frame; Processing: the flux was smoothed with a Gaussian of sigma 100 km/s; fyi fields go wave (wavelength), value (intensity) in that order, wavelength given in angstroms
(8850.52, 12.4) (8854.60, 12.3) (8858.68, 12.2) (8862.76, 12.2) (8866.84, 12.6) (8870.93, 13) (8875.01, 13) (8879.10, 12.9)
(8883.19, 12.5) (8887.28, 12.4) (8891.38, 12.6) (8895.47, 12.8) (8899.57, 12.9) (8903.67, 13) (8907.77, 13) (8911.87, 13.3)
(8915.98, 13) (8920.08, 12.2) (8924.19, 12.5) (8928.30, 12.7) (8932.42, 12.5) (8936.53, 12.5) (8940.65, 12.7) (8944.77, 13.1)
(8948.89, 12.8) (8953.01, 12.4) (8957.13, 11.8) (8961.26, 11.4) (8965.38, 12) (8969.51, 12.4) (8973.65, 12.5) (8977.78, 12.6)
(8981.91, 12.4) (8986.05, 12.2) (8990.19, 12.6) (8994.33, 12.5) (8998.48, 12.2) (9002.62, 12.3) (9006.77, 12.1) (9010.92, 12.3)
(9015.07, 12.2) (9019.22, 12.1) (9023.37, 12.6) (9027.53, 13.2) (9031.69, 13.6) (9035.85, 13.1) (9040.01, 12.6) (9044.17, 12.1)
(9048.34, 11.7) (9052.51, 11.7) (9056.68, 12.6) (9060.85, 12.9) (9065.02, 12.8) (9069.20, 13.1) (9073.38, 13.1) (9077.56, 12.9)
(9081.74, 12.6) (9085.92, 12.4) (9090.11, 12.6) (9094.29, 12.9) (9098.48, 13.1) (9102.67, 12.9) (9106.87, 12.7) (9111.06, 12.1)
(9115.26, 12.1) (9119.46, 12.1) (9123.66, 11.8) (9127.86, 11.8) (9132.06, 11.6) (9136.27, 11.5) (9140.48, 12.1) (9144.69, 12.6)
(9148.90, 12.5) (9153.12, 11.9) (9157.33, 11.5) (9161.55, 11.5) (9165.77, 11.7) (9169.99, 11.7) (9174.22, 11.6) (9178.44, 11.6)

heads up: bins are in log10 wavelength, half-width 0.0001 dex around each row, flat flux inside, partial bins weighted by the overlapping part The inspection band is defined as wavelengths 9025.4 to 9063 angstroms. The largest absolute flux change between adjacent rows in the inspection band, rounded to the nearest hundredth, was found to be 0.90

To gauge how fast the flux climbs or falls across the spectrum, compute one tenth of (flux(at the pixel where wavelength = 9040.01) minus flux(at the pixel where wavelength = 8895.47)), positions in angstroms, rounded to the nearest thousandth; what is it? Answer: -0.020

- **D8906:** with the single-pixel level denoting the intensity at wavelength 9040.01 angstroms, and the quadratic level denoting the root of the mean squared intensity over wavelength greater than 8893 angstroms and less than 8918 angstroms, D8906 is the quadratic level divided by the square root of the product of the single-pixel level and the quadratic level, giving 1.016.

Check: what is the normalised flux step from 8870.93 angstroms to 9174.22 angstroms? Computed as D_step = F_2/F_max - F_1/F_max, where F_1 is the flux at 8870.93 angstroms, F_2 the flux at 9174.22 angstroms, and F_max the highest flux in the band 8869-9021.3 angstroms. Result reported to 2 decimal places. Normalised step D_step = -0.11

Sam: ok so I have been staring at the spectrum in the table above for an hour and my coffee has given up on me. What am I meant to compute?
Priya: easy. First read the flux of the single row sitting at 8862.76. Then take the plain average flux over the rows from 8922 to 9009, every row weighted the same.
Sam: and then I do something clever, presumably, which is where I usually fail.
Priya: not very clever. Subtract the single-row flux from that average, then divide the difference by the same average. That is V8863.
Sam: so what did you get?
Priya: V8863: 0.015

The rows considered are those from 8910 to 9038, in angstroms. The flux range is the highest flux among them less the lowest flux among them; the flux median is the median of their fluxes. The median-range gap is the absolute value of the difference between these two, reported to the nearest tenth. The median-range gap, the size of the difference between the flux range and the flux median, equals 10.3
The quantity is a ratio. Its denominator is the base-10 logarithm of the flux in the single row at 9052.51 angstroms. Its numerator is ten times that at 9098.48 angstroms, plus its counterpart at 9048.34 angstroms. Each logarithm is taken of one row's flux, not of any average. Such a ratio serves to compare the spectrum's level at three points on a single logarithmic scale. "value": 11.5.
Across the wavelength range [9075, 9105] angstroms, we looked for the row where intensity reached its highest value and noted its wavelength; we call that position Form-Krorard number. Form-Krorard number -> 9098.48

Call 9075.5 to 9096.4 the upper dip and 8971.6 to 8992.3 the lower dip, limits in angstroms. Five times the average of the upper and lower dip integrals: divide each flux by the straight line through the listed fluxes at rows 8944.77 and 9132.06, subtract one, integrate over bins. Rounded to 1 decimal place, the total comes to 1.7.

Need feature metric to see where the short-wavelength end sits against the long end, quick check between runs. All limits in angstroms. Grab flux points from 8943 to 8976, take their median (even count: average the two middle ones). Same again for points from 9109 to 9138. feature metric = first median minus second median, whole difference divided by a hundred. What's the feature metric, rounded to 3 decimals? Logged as 0.006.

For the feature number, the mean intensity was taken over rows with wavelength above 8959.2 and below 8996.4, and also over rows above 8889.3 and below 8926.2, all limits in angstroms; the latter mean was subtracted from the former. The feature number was -0.52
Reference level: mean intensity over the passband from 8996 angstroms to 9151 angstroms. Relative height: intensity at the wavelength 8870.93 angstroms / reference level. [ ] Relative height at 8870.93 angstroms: 1.044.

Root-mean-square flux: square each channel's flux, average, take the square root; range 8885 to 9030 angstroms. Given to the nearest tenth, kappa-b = 12.5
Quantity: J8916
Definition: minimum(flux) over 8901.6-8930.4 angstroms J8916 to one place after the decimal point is 12.2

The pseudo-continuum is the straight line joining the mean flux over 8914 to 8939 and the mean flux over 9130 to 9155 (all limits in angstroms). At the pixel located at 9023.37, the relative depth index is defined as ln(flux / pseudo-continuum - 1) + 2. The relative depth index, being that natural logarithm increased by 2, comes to -1.8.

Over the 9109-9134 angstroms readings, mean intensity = 11.9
